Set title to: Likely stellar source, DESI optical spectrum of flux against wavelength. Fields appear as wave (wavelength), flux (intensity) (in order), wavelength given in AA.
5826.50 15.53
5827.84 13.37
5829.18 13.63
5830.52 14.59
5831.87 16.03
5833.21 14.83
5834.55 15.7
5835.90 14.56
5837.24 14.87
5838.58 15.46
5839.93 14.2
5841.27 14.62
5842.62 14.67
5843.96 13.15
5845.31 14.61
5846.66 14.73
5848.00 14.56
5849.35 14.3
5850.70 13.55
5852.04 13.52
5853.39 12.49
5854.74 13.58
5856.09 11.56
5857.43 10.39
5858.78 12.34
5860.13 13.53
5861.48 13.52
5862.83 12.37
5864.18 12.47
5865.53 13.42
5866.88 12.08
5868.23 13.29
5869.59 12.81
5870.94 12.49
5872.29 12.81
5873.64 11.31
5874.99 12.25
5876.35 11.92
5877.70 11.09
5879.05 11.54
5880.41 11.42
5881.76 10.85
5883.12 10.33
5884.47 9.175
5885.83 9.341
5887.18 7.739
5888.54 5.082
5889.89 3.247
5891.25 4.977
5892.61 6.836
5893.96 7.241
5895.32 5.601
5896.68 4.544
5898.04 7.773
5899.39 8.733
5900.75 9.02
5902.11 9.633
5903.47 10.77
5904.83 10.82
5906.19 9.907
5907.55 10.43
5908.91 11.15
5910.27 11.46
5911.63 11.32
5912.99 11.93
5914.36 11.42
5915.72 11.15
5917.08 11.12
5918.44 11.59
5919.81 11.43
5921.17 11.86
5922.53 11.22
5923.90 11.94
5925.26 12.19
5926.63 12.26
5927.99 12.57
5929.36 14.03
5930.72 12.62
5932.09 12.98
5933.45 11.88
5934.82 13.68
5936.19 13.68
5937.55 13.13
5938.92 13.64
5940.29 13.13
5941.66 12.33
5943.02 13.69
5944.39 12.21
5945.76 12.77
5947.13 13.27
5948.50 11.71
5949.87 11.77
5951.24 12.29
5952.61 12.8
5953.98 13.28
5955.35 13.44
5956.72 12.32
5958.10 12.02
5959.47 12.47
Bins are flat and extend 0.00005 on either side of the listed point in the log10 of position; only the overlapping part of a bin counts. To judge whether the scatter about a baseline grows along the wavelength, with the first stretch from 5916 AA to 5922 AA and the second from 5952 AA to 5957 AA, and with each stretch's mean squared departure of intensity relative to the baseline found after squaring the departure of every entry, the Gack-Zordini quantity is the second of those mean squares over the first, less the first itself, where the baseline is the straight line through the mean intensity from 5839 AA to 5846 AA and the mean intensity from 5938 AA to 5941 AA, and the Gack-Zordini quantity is -4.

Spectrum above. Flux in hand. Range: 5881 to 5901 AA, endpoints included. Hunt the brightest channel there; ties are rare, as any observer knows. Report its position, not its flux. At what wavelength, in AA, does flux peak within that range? 5881.76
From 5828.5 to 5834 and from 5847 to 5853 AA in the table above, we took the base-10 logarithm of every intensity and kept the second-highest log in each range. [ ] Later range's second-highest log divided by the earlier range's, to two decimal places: 0.99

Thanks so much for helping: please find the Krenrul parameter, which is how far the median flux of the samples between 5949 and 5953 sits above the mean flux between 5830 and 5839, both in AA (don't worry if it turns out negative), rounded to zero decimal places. -3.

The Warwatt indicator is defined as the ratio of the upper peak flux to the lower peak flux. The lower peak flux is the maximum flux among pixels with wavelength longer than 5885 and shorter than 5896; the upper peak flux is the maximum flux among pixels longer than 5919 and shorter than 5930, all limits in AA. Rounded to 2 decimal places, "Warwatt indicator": 1.50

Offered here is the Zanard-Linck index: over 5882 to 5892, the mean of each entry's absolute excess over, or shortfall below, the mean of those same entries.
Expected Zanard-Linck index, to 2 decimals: 2.31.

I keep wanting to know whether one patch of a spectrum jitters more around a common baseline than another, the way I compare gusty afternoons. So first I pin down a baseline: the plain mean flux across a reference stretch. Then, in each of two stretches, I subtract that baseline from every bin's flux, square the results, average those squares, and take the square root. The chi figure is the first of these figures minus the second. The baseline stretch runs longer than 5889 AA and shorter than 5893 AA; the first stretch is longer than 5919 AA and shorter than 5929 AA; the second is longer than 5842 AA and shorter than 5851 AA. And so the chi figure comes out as -2.3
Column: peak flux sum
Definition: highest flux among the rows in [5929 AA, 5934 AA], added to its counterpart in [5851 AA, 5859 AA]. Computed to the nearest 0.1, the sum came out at 27.6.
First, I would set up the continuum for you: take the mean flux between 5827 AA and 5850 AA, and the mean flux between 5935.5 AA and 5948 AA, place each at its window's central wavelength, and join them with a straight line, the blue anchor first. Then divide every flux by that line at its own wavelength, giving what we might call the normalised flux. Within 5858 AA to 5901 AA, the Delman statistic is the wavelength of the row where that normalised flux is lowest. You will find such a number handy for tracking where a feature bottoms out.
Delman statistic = 5889.89 AA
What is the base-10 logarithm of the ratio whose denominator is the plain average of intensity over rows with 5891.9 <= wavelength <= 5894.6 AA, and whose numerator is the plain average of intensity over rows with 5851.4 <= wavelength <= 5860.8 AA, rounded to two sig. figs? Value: 0.25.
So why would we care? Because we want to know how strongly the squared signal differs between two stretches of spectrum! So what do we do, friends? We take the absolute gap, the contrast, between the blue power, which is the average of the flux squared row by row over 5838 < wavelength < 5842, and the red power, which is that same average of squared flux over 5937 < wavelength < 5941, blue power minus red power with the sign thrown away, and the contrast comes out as 41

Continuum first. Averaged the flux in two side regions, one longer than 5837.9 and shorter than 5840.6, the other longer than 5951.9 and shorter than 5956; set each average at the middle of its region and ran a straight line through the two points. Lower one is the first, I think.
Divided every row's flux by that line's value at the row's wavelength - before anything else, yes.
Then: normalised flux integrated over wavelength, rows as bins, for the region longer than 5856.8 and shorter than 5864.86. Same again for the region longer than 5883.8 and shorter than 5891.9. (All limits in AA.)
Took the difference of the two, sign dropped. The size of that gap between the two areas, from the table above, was 3.1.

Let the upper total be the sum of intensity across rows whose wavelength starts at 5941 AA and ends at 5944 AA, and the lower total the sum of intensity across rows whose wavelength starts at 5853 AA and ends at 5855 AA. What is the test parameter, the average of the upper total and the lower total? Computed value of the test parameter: 26.0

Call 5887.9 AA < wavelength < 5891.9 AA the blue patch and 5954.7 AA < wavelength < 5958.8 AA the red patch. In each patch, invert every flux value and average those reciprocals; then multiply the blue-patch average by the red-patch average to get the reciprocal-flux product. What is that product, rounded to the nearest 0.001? 0.019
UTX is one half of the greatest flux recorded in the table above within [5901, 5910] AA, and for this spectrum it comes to 5.6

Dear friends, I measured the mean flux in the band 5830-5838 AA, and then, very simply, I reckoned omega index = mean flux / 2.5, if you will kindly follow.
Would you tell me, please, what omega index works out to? 6.0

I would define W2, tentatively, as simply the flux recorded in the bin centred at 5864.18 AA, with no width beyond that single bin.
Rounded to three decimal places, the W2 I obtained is 12.470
